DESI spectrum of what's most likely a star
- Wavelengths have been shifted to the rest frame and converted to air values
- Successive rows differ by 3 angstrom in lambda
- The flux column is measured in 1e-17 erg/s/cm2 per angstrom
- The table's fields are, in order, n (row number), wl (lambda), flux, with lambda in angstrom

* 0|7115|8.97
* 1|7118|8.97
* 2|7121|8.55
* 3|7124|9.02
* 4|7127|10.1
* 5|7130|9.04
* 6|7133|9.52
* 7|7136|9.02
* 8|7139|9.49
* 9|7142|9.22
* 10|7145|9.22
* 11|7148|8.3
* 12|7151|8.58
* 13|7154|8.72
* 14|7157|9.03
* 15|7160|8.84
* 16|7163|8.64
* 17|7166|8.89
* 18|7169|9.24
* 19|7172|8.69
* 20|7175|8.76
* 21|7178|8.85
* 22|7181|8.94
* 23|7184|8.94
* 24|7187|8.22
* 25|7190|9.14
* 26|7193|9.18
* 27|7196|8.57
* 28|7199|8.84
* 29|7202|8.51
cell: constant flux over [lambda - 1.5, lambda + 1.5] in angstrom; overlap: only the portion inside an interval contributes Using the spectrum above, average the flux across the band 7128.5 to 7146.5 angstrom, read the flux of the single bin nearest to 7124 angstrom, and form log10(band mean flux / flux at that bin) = 0.01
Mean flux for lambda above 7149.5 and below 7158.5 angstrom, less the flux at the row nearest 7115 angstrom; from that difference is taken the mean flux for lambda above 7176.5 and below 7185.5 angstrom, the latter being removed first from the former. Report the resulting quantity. -9.1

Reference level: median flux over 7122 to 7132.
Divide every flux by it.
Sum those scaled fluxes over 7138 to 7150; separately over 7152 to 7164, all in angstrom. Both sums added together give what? 7.90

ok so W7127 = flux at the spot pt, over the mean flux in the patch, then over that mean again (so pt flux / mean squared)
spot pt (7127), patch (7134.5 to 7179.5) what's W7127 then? 0.128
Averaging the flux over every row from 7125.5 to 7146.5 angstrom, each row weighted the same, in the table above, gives 9.37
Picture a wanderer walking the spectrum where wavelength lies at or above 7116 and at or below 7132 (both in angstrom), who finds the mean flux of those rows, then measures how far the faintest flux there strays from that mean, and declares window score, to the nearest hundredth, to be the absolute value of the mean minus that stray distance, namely 8.55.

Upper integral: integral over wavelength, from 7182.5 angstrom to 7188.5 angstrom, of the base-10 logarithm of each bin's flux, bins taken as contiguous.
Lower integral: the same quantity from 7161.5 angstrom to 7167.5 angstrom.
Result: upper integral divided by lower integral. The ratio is 0.99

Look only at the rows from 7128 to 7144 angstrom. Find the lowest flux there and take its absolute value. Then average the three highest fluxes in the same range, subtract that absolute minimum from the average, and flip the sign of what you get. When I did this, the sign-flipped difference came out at -0.39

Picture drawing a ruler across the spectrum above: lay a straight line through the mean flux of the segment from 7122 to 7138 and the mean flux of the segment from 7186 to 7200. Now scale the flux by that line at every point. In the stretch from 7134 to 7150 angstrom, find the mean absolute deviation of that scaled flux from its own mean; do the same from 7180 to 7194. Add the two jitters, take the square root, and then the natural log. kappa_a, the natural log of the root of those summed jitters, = -1.38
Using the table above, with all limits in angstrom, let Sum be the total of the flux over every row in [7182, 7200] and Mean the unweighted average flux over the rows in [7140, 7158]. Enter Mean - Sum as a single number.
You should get -44.0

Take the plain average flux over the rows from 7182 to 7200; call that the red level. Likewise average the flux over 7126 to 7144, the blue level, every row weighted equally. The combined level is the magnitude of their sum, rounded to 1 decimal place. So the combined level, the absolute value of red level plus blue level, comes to 18.2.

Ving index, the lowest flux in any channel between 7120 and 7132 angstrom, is 8.55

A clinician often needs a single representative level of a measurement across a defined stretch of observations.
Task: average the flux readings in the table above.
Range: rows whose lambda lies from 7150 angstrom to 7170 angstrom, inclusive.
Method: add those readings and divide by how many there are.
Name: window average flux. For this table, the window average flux 8.85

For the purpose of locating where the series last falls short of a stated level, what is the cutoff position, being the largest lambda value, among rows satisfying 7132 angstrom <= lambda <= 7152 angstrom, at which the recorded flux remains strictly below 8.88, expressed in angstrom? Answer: 7151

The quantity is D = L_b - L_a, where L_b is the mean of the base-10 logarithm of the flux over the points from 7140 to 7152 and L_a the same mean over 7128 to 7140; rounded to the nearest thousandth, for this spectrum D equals -0.021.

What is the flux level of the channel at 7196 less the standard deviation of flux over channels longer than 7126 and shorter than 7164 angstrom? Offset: 8.1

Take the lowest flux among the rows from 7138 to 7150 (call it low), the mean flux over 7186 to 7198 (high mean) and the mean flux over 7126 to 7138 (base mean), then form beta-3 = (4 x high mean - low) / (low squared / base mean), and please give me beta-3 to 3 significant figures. 3.67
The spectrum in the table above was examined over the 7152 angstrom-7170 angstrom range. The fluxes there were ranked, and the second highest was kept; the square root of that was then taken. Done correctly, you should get 3.00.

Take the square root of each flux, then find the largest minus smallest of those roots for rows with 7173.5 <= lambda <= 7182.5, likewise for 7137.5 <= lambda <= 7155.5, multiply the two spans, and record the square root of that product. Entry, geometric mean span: 0.078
